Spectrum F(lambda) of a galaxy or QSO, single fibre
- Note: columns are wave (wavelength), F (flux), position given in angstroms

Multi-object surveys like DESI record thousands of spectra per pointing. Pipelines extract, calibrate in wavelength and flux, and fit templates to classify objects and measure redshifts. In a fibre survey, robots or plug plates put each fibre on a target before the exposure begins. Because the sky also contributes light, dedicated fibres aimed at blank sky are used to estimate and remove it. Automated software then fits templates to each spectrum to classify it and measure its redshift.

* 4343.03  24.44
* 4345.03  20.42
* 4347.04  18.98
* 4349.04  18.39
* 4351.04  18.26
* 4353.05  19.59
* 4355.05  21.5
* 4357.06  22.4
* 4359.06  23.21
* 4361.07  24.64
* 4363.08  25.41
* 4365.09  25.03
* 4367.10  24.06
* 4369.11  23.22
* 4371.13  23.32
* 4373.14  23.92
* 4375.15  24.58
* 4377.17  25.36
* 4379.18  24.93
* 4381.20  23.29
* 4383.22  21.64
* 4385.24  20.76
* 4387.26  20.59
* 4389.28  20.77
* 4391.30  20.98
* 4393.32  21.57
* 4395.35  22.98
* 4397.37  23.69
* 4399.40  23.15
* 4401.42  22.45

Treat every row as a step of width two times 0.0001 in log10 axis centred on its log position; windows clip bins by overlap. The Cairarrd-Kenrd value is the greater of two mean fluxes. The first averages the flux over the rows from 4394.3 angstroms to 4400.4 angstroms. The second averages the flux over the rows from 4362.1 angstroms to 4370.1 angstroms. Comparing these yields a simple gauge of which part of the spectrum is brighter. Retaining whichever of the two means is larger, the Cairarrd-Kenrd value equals 24.4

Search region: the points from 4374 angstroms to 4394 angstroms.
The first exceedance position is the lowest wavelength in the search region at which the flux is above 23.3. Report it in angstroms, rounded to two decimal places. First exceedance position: 4375.15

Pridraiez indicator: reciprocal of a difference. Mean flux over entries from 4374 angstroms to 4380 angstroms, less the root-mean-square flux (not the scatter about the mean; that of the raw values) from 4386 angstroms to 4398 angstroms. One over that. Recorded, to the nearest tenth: 0.3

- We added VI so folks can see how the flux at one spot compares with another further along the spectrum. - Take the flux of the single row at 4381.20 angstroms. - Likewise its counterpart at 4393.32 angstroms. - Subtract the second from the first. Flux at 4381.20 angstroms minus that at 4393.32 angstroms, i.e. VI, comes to 2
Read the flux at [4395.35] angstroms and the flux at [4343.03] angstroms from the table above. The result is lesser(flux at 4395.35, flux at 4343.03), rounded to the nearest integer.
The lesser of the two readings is 23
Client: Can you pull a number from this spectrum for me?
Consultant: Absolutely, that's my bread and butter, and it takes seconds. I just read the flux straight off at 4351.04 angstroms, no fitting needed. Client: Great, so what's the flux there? 18.26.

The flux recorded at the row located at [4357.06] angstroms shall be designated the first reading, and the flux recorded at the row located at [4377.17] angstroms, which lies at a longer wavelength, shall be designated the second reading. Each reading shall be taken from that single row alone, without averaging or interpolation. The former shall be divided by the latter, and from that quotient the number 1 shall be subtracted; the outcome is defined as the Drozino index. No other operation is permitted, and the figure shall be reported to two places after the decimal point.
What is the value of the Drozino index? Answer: -0.12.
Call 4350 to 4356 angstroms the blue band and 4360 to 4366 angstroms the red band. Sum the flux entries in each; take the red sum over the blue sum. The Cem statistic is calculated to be 1.3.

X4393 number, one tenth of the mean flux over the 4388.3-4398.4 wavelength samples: 2.20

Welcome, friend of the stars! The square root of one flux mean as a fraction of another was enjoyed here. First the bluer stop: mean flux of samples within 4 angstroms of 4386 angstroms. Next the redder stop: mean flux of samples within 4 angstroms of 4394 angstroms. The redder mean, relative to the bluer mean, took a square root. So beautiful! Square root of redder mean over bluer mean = 1.03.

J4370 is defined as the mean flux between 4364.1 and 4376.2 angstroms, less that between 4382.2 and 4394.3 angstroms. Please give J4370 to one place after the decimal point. 3.0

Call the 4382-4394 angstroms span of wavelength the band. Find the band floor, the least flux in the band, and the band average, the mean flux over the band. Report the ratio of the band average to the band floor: 1.02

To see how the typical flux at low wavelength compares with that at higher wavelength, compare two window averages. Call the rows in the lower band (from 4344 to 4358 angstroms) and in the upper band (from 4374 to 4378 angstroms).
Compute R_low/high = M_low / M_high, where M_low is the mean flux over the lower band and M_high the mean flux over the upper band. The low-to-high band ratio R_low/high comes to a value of 0.80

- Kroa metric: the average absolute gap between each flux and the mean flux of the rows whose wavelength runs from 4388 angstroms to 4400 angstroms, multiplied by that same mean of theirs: 24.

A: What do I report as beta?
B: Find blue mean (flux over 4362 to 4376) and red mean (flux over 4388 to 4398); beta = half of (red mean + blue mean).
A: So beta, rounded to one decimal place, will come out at 23.1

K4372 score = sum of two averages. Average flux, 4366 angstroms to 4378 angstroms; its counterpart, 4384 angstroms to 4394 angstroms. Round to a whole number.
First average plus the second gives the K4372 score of 45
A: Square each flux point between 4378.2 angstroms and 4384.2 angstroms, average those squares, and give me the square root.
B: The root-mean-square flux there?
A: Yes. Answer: 23.3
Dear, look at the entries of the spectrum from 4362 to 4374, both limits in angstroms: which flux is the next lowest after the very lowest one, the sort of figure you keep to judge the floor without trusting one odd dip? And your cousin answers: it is 23.32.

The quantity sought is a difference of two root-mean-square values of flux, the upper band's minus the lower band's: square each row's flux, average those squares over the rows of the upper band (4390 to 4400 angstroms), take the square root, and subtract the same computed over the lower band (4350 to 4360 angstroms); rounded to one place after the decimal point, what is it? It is 1.4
